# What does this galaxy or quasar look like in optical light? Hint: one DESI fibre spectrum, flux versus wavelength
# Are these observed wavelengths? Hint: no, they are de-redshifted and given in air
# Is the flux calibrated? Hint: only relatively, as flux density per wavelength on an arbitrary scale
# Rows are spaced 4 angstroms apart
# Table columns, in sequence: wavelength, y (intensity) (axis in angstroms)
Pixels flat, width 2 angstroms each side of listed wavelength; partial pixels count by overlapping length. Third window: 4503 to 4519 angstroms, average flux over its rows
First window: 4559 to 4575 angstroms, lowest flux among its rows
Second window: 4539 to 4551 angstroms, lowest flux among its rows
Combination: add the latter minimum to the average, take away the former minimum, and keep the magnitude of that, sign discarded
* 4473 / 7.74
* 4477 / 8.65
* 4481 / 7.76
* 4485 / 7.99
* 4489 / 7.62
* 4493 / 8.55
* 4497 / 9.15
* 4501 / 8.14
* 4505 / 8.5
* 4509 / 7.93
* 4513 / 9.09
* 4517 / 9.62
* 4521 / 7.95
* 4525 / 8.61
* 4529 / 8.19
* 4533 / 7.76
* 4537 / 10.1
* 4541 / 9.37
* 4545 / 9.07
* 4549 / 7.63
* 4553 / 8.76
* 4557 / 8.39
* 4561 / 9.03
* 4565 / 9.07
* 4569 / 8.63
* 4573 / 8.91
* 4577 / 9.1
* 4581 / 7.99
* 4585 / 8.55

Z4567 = 7.8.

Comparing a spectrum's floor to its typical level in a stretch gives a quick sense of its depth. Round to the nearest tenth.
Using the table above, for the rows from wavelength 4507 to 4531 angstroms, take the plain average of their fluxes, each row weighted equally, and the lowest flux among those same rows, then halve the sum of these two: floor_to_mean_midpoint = 8.2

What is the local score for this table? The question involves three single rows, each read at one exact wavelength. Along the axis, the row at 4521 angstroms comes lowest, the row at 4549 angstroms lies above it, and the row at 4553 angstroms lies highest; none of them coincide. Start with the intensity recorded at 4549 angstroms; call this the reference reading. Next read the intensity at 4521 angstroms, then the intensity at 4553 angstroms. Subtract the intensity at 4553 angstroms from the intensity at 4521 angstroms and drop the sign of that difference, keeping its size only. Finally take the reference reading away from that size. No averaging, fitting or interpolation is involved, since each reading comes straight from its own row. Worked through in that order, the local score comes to -6.8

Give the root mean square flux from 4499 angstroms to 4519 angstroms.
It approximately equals 8.68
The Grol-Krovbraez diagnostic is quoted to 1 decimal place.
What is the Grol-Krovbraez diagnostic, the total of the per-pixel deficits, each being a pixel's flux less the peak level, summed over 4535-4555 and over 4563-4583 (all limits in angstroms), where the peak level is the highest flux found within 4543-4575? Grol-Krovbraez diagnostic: -2.1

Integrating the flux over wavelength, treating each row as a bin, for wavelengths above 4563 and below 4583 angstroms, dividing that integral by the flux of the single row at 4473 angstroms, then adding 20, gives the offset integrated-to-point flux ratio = 42.6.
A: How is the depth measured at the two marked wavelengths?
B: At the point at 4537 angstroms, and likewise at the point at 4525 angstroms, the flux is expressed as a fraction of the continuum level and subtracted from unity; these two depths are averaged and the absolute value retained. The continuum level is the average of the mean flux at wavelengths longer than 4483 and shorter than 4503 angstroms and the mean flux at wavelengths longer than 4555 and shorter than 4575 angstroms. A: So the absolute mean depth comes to 0.094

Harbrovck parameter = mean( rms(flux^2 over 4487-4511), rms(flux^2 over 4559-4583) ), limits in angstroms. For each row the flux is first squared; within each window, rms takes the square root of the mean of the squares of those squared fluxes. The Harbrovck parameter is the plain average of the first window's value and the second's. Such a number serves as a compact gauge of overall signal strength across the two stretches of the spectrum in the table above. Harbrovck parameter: 73.8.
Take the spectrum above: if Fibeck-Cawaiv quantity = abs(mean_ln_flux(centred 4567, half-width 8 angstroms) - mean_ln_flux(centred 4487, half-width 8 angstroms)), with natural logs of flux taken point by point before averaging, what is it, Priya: 0.111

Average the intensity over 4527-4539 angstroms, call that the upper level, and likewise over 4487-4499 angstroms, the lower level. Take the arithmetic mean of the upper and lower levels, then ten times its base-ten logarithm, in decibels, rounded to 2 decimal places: 9.33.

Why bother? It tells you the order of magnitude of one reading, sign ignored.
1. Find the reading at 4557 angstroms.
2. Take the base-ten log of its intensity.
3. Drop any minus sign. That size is 0.92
